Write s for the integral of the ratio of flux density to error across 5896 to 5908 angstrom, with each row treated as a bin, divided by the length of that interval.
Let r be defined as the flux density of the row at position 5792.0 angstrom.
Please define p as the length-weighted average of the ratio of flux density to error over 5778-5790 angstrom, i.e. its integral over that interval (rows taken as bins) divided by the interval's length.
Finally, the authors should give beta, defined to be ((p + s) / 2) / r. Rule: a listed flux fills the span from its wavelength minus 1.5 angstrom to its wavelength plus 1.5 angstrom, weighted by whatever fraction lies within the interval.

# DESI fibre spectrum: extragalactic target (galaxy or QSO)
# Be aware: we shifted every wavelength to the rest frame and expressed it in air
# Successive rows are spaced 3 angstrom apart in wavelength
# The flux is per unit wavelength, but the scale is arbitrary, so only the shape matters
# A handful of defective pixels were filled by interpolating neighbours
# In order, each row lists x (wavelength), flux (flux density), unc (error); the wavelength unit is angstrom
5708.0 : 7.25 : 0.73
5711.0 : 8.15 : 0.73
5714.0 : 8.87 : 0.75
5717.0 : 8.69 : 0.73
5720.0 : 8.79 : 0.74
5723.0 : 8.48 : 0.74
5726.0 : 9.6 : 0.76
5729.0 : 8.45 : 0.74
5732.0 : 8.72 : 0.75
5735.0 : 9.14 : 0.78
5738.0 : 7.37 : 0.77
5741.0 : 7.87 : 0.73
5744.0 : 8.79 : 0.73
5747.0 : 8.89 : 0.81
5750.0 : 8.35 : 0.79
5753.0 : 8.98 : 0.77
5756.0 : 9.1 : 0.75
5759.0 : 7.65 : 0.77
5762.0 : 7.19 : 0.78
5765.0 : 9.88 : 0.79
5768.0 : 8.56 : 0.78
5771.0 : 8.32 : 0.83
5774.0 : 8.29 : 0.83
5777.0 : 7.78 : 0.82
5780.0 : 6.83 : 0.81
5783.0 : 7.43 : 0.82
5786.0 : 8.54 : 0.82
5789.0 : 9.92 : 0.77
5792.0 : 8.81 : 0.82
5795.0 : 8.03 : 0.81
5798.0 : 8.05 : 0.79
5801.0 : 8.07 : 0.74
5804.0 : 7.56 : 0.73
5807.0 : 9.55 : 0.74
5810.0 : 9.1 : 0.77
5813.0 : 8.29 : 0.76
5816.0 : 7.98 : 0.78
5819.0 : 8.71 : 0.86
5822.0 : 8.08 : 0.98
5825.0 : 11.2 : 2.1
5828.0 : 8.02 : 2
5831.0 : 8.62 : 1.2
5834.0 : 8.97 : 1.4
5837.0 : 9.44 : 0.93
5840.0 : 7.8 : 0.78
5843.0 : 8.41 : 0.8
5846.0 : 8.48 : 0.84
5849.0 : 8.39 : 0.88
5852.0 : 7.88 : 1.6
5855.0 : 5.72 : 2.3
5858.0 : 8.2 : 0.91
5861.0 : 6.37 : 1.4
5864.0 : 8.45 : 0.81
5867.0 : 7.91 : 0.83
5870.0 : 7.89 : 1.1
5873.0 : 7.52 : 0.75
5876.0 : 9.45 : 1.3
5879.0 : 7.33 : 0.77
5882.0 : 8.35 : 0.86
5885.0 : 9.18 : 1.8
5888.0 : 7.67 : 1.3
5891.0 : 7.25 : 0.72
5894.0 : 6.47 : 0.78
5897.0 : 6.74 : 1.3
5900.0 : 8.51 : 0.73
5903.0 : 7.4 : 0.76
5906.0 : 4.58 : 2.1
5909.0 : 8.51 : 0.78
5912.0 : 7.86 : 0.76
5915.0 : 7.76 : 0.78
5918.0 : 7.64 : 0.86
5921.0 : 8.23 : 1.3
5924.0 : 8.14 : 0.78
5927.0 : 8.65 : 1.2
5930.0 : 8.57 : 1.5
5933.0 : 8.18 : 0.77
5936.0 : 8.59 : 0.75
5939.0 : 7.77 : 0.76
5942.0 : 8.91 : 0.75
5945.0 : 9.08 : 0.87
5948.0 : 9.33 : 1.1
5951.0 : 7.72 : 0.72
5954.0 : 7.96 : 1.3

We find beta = 0.99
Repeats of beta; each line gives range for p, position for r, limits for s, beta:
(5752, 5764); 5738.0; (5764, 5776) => 1.46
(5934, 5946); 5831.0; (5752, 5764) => 1.26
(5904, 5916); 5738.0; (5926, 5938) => 1.17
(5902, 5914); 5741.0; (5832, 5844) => 1.11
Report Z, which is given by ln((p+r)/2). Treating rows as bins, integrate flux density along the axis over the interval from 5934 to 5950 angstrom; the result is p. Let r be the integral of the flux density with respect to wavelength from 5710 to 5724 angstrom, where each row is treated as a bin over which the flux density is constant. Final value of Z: 4.87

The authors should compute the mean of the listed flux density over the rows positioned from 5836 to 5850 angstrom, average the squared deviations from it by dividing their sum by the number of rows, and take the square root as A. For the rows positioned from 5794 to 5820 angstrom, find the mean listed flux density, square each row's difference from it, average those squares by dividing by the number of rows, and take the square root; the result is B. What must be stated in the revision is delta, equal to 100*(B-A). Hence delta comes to 6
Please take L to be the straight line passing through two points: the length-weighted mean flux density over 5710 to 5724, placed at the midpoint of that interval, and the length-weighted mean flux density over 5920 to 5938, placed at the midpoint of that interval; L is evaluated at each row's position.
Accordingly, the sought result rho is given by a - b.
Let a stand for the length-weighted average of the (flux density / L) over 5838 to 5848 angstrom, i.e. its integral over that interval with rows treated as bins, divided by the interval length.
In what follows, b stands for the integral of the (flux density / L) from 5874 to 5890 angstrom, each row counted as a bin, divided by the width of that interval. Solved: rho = -0.009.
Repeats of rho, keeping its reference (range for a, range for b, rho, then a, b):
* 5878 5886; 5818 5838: -0.077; 0.98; 1.06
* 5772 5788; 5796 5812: -0.072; 0.92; 0.99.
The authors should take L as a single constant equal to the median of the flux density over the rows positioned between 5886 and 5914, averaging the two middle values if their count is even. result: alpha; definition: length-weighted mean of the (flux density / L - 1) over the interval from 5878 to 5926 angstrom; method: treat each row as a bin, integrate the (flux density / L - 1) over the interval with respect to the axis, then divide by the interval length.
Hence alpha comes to 0.03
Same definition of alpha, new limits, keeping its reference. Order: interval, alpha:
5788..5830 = 0.17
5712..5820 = 0.14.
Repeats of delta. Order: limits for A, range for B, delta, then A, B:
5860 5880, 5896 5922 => 26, 0.9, 1.15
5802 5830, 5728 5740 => -40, 1.1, 0.65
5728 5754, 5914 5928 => -18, 0.5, 0.36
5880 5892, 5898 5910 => 88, 0.7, 1.61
